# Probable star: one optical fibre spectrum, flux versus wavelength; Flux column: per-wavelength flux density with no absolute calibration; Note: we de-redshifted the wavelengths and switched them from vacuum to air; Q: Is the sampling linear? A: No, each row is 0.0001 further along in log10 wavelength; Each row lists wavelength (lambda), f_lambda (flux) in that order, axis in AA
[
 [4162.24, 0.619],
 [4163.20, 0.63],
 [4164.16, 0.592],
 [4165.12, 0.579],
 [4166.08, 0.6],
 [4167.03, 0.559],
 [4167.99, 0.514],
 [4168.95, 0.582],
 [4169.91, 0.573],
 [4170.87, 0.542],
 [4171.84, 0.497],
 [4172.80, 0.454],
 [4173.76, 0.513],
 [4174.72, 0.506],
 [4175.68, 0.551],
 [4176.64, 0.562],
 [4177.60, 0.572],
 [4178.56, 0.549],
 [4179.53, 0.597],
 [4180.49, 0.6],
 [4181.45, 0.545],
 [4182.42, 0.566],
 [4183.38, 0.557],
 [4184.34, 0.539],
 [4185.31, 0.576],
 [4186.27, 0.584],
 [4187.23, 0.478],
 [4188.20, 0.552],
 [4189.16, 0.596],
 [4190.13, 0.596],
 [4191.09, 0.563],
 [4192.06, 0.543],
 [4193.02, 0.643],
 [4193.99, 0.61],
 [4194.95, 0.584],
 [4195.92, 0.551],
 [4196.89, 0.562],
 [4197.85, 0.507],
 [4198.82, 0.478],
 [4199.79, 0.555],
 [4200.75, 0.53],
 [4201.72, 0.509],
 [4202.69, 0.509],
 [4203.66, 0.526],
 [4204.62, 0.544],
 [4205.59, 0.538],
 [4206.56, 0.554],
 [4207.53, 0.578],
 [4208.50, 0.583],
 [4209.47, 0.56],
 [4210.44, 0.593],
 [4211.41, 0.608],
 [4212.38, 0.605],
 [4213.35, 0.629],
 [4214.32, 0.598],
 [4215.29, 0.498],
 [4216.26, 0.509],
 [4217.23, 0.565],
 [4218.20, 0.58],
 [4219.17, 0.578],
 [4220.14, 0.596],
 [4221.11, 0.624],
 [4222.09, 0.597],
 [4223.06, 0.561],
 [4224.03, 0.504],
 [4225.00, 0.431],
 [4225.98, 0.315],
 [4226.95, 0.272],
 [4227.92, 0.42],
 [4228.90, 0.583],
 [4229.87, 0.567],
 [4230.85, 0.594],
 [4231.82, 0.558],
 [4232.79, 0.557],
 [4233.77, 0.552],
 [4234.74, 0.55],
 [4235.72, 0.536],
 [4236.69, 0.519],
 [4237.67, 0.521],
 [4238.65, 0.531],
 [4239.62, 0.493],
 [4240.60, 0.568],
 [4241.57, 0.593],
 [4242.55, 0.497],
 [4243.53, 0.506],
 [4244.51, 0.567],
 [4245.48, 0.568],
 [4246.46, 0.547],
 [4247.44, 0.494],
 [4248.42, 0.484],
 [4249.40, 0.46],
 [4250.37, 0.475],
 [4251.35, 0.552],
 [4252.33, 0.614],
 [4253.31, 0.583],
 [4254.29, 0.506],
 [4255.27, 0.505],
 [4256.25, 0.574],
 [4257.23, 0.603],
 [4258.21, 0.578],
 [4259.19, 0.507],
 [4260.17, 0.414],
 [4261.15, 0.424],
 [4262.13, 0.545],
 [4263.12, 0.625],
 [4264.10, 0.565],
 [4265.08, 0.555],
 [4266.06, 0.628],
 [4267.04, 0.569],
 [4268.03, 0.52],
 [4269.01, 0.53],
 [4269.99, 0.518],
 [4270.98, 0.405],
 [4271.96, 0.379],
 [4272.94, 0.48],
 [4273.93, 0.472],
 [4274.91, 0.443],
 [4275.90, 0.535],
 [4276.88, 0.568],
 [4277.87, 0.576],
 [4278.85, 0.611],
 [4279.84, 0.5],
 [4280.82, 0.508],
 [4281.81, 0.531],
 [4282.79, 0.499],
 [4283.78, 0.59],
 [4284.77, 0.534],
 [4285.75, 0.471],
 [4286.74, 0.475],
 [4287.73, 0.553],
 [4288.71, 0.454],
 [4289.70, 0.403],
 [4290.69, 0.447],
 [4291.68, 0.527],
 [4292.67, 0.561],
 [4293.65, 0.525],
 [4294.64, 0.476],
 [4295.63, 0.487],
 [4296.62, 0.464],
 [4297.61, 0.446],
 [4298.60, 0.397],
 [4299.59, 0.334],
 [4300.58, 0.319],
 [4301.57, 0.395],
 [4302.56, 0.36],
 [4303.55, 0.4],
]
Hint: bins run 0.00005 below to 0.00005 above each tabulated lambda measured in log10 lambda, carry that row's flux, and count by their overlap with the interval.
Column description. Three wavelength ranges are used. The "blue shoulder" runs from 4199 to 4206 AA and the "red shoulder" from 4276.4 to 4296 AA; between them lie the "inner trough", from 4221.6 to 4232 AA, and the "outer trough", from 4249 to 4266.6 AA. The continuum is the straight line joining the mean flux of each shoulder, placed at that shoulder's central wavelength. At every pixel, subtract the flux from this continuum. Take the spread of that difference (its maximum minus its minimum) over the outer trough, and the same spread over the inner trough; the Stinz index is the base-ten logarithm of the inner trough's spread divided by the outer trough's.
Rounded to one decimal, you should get 0.2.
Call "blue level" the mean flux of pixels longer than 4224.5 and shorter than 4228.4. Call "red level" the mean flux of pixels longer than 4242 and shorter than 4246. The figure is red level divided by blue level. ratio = 1.49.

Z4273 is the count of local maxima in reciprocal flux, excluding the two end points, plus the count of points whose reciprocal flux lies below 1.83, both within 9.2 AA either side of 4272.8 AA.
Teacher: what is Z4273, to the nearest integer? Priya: 12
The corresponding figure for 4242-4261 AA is 11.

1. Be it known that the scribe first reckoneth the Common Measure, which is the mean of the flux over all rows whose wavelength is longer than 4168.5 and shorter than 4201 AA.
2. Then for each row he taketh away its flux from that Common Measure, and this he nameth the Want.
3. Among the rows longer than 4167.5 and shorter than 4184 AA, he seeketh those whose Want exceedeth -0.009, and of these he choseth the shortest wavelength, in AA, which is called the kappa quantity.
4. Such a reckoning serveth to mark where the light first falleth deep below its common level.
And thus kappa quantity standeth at 4167.99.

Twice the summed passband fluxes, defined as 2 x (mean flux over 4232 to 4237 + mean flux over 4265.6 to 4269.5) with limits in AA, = 2.21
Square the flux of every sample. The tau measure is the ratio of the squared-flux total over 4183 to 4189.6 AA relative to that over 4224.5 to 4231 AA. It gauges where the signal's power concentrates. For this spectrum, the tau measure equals 1.40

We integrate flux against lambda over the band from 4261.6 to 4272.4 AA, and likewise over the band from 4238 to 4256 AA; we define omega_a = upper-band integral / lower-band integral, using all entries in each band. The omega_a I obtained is 0.6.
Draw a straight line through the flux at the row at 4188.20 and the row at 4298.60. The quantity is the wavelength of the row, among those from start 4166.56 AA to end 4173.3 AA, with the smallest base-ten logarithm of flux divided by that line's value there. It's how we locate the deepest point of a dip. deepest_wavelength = 4172.80 AA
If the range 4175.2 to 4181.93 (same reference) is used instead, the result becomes 4175.68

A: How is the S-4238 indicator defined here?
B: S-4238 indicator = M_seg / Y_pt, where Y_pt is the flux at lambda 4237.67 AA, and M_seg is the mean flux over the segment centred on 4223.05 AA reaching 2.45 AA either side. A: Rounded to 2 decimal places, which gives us 1.04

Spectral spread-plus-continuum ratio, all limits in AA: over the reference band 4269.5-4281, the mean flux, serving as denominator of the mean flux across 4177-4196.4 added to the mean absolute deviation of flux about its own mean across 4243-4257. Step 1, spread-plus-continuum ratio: 1.22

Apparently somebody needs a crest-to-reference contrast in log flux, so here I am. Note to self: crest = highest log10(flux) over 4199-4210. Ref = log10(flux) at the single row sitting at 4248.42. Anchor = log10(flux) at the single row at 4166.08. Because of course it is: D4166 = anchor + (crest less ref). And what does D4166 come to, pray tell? -0.14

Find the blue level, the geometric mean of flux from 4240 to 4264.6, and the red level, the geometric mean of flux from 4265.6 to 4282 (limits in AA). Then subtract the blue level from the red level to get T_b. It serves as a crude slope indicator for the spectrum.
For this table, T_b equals -0.019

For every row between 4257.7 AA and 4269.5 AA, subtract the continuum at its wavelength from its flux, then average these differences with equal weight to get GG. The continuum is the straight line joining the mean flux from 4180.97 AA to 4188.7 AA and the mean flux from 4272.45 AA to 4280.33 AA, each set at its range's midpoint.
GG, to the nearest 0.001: 0.012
